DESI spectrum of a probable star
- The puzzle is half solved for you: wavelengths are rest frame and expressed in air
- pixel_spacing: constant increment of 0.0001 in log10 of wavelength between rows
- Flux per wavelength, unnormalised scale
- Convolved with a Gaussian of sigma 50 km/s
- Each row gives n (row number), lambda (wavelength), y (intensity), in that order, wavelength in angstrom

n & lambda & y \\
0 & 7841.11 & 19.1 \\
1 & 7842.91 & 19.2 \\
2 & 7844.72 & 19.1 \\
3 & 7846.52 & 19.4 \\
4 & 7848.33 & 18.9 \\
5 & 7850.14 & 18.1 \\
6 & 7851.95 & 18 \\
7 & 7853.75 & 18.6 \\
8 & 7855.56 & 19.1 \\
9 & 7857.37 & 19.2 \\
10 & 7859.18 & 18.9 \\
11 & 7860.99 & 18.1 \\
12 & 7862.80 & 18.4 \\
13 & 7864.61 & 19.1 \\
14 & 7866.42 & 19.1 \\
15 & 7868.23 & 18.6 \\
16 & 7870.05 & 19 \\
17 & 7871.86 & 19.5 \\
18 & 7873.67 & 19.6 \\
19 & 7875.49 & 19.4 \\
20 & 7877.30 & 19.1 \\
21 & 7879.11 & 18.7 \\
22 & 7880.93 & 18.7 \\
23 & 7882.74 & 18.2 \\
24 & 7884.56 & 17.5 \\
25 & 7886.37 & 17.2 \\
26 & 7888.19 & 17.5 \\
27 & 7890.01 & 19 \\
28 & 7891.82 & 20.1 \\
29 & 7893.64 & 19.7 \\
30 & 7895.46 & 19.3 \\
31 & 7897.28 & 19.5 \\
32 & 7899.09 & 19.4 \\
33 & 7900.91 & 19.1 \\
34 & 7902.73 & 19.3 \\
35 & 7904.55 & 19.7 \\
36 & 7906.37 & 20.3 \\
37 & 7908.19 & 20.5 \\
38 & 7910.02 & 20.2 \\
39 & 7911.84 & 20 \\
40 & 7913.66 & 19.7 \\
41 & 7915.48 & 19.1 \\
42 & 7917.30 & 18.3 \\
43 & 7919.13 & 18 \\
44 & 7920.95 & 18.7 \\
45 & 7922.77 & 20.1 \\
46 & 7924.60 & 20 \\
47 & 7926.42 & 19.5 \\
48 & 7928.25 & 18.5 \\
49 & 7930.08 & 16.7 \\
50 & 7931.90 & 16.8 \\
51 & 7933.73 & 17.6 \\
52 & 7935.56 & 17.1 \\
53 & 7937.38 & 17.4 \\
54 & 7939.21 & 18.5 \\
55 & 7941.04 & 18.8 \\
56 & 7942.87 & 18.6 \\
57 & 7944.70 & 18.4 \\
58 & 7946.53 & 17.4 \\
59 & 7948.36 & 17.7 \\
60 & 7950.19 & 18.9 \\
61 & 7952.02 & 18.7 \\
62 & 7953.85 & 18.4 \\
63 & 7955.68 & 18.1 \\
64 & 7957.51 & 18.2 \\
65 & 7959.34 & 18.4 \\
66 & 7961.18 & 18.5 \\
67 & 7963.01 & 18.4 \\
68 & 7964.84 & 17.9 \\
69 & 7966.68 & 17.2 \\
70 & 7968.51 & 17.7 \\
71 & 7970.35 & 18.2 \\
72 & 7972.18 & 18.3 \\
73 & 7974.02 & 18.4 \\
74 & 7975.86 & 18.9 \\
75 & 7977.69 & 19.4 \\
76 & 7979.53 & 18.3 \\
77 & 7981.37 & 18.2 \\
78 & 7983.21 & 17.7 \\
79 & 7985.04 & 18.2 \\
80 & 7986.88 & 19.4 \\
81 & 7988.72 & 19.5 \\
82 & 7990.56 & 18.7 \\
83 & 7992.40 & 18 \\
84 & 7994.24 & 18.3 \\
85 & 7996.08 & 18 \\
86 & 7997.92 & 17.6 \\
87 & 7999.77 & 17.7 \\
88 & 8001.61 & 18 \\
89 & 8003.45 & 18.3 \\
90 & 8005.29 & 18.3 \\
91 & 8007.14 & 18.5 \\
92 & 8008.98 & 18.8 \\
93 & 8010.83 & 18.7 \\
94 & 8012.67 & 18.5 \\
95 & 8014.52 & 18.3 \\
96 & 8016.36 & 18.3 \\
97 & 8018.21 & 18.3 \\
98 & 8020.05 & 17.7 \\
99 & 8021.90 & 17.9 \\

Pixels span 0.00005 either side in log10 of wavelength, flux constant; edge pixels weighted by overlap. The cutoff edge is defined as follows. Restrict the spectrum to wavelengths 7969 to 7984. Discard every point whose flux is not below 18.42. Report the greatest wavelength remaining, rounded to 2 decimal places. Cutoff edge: 7983.21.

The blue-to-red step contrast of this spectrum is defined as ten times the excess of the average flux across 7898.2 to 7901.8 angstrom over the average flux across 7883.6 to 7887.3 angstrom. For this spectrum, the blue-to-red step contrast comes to 19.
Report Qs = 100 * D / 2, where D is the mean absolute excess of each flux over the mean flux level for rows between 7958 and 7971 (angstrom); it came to 19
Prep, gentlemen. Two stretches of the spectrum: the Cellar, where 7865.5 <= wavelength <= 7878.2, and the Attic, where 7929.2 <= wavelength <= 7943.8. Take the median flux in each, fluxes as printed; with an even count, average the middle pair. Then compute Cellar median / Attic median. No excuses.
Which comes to 1.09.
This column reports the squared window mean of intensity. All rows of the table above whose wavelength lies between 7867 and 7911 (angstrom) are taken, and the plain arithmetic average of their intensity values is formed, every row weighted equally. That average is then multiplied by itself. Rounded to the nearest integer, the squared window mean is 366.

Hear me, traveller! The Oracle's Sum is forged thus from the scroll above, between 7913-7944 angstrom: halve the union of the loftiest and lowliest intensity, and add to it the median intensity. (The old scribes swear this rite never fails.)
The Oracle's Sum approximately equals 36.9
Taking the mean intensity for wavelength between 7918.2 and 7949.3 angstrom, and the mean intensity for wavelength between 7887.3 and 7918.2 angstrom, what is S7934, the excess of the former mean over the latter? -1.2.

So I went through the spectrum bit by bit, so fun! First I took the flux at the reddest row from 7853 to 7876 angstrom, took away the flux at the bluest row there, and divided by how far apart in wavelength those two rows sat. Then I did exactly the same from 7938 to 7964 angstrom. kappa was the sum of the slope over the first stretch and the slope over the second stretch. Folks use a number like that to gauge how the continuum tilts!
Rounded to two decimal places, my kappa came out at 0.03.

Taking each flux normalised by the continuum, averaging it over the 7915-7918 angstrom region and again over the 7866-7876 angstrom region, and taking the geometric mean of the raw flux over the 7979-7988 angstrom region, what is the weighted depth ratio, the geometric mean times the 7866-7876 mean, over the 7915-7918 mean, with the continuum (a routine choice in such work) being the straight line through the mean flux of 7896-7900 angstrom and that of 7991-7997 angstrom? 18.2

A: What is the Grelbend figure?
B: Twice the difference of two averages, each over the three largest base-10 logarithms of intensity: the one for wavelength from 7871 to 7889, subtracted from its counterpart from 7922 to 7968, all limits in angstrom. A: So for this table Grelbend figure 0.016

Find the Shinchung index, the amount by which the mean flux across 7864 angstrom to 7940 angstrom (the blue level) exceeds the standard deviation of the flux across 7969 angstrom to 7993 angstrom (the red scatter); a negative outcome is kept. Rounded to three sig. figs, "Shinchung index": 18.3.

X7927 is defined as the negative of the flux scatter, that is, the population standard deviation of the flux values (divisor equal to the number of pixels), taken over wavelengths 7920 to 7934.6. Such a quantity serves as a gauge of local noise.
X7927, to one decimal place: -1.3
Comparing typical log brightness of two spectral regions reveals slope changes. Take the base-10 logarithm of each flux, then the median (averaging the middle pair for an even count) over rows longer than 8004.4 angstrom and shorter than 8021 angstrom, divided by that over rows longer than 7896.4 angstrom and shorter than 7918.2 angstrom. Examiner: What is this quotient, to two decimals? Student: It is 0.98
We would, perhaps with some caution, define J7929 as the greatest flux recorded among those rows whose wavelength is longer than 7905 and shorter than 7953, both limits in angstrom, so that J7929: 20.5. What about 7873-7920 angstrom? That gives 20.5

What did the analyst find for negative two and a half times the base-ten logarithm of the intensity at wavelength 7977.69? -3.22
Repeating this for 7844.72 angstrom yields -3.20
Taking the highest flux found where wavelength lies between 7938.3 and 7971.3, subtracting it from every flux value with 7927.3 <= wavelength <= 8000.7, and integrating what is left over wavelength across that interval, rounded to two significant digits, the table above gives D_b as -54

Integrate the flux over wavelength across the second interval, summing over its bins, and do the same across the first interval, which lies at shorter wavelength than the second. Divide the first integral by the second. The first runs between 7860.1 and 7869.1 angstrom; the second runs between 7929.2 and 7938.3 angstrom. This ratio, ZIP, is 1.08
